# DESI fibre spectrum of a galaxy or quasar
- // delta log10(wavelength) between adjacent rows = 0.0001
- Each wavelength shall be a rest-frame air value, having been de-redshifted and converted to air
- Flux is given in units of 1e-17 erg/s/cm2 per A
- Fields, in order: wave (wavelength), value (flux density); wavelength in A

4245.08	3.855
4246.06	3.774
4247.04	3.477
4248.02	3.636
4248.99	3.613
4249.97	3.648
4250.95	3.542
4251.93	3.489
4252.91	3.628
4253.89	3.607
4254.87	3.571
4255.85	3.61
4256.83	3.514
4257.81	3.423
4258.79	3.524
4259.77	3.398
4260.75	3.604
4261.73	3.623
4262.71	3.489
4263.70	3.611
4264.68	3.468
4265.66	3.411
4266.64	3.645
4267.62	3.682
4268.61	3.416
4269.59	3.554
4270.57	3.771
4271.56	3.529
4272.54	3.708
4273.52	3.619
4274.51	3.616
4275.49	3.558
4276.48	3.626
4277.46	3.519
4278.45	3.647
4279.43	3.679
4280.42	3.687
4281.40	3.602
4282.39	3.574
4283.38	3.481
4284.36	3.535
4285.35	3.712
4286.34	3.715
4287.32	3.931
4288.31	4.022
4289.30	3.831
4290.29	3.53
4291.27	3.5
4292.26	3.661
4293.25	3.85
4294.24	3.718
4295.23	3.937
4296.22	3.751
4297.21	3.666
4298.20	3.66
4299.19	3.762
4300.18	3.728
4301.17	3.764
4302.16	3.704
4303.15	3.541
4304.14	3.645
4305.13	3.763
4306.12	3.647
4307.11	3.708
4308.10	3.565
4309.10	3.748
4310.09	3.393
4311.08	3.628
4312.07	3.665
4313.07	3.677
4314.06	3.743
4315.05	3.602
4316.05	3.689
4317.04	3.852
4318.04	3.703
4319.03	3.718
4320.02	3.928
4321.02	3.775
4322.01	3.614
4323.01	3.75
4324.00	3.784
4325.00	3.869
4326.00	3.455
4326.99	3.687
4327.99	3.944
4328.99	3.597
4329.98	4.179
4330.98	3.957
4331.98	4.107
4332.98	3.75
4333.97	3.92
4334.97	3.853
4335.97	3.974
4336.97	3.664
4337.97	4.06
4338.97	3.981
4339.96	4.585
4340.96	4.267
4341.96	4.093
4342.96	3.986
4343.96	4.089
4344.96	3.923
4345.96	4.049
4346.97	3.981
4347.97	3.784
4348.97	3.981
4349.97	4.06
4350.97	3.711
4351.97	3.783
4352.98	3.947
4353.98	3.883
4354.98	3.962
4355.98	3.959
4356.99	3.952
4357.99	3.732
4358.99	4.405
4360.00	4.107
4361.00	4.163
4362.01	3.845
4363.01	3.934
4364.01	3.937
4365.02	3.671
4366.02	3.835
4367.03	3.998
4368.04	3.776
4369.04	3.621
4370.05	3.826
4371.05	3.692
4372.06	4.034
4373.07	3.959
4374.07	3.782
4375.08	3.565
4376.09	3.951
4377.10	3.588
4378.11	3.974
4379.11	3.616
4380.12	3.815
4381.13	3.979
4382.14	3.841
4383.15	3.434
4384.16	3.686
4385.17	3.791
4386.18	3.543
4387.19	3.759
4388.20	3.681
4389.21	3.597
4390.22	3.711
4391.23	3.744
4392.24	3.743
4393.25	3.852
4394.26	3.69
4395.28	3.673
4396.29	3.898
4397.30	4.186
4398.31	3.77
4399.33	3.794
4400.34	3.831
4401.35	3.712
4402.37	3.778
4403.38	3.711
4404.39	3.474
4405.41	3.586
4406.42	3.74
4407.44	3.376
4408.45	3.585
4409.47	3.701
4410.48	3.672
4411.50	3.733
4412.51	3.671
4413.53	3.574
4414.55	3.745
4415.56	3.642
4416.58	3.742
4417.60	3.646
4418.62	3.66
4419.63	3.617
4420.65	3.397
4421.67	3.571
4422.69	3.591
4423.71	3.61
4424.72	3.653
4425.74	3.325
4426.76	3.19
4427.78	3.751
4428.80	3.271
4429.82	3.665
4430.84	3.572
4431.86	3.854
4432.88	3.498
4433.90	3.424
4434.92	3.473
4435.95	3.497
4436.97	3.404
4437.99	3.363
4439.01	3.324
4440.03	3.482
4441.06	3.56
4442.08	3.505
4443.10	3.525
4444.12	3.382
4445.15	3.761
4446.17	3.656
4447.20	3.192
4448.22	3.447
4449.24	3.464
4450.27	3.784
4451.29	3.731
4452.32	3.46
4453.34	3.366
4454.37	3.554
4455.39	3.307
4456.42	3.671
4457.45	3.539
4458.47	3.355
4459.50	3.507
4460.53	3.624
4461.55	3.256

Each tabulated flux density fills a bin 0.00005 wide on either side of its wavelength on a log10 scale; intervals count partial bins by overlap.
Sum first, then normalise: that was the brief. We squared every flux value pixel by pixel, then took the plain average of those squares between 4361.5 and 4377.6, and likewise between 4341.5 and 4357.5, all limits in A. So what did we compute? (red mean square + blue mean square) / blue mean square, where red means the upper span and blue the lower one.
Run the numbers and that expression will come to 1.93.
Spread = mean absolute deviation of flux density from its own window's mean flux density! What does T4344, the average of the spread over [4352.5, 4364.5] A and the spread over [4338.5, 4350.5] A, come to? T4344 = 0.12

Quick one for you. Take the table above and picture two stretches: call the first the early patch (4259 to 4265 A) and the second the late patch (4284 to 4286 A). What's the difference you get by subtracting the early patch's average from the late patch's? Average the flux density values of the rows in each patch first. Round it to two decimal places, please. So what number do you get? 0.09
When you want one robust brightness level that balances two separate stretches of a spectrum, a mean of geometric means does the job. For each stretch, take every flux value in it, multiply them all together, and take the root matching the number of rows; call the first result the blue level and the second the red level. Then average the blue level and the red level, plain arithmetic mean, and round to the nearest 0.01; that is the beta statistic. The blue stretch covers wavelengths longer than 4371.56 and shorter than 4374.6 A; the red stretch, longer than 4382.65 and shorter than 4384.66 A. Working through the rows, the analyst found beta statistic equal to 3.74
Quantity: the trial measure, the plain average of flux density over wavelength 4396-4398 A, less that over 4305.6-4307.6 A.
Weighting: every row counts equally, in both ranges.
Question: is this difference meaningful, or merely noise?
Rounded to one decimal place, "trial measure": 0.4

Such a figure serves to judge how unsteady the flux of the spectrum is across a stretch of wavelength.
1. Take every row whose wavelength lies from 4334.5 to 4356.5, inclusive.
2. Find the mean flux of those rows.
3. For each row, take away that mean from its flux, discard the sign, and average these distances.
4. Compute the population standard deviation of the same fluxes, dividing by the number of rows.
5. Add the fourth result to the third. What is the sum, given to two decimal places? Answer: 0.31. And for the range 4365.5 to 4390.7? 0.29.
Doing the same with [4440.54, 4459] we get 0.29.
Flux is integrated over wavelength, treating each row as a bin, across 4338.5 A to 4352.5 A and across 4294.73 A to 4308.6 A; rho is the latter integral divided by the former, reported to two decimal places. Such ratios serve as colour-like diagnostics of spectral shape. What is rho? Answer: 0.91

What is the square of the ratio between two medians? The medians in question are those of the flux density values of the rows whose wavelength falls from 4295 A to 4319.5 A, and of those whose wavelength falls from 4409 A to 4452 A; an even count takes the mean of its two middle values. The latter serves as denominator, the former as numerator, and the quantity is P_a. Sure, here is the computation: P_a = 1.07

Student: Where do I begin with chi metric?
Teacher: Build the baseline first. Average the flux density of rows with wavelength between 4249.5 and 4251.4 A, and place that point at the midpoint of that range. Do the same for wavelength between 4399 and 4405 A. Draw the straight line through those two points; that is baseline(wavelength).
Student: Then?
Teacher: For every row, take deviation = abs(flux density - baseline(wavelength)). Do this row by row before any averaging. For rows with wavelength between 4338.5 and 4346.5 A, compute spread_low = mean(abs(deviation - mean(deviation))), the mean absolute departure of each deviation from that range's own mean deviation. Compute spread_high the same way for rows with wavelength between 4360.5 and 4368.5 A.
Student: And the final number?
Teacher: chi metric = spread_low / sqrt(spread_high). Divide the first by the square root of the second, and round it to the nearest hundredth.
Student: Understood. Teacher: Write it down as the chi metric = 0.46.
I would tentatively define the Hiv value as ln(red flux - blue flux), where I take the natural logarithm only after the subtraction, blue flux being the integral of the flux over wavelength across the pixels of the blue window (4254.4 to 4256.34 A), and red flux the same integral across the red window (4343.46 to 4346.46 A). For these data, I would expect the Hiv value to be 1.6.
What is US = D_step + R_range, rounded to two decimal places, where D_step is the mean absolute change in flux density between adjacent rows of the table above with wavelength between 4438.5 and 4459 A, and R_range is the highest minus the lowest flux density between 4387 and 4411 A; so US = 1.00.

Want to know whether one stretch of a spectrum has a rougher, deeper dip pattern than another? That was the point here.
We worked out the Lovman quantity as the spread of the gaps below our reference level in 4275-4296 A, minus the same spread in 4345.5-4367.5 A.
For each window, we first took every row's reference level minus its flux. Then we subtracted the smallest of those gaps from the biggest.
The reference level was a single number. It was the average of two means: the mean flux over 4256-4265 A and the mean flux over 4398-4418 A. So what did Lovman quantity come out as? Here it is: -0.19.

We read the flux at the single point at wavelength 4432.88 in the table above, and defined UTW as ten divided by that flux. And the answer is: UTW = 2.86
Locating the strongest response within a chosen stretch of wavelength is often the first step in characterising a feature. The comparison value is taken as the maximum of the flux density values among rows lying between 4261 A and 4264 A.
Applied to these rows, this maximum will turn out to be 3.623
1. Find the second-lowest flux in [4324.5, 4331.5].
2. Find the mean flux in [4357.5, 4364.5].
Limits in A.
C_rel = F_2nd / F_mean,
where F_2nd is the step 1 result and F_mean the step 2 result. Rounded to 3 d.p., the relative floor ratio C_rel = 0.895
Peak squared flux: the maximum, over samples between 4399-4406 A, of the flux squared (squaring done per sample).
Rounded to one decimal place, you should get 14.7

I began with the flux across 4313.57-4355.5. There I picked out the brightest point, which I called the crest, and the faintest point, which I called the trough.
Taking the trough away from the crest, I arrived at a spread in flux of 1.1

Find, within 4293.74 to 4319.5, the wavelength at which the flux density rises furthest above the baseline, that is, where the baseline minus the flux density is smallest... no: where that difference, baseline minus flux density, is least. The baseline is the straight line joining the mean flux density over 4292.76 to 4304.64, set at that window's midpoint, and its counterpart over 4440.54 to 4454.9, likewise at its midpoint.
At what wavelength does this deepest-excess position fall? 4295.23 A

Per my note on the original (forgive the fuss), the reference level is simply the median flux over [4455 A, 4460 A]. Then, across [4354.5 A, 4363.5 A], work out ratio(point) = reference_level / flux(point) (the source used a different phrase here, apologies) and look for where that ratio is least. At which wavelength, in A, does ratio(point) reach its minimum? 4358.99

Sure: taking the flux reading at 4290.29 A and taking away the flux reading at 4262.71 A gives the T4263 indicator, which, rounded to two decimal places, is 0.04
